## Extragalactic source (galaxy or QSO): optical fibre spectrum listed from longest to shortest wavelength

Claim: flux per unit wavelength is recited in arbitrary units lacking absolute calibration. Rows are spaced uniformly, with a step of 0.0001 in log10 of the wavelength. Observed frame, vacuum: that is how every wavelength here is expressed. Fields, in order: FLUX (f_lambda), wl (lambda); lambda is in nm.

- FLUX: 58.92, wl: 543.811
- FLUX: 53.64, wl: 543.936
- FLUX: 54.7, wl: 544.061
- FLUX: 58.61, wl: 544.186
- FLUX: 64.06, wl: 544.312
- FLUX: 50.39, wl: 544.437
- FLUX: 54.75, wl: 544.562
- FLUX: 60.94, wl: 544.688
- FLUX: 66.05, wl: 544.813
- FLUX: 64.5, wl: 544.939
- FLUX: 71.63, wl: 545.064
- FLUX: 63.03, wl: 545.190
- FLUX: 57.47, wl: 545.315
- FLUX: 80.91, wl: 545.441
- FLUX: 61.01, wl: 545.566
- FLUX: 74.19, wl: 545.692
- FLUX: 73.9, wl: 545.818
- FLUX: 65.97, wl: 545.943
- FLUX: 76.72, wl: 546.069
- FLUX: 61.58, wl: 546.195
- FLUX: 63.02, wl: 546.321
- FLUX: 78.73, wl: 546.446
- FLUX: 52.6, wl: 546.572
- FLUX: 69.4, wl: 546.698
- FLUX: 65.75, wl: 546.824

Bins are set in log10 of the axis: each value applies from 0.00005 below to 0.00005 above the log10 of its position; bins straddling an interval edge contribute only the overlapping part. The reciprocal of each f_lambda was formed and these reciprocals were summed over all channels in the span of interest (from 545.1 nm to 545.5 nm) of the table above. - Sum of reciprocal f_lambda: 0.0456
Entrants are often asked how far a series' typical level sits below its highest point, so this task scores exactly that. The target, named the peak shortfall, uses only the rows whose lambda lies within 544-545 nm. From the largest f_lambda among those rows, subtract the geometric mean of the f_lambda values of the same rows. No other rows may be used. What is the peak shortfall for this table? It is 7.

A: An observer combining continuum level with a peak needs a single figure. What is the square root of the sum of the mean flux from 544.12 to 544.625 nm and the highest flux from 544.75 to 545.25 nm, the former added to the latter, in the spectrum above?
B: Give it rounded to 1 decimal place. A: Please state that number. 11.3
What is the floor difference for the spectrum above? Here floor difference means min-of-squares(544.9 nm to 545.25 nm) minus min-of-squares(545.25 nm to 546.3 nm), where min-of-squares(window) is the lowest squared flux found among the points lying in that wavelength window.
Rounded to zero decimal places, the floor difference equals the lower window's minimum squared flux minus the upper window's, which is 670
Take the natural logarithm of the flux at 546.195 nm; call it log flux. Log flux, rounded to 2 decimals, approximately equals 4.12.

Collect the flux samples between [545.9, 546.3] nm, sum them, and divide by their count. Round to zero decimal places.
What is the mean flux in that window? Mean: 68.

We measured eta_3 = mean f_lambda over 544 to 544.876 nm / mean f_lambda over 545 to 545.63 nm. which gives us 0.88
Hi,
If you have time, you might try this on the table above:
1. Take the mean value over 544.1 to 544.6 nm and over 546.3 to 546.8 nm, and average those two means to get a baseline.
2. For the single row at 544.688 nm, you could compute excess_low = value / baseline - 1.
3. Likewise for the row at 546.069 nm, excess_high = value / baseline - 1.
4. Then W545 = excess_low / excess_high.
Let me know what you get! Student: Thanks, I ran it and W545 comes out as 0.0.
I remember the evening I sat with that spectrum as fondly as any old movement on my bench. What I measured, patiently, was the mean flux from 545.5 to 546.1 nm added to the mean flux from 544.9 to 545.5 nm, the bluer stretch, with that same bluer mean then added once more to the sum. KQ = 205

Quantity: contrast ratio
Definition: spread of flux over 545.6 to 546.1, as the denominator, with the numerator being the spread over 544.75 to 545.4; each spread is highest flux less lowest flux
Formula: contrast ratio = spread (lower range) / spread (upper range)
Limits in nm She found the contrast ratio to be 1.32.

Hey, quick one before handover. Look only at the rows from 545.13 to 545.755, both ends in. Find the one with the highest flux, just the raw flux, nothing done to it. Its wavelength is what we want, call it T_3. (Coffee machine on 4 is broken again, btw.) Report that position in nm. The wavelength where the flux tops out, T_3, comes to 545.441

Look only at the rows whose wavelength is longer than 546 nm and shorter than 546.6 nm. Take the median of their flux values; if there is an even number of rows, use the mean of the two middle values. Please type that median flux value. 63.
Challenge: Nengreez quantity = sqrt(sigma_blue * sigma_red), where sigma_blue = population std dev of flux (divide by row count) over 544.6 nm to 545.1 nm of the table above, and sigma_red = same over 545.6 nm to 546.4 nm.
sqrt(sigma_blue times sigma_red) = 4.8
